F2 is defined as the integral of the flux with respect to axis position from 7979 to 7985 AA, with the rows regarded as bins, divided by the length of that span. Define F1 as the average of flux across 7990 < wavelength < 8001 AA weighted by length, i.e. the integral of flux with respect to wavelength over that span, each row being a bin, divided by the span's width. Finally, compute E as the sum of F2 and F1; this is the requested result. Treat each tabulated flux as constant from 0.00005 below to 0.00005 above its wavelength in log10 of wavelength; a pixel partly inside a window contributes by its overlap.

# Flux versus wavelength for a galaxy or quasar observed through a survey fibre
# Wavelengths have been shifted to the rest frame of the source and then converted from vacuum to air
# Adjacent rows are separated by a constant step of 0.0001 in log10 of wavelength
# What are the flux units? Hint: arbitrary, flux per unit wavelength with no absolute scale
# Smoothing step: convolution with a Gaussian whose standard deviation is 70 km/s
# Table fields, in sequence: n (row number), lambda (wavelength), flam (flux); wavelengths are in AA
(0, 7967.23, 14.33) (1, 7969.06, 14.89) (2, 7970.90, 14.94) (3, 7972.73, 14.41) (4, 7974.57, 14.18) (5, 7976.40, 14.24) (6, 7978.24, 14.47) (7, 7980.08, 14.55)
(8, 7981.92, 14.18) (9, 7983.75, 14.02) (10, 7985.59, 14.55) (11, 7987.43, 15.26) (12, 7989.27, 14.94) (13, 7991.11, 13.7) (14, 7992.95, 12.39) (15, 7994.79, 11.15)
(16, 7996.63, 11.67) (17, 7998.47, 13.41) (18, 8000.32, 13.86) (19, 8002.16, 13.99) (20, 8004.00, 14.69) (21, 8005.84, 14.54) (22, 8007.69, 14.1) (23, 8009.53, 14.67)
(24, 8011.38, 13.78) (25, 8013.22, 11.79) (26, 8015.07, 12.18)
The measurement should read 27.0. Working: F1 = 12.7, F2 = 14.28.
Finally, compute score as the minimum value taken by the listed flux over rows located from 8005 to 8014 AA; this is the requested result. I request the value 11.79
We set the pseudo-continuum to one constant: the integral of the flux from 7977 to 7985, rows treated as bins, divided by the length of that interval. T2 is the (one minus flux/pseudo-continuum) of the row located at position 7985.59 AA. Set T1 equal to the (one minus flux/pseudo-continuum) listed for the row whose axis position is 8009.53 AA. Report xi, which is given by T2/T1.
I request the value 0.7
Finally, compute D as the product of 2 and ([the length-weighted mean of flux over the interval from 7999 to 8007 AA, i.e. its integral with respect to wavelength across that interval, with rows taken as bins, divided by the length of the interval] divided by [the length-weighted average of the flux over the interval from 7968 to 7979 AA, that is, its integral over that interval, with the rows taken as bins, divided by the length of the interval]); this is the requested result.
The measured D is 1.96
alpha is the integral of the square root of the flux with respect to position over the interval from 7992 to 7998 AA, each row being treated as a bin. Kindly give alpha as 21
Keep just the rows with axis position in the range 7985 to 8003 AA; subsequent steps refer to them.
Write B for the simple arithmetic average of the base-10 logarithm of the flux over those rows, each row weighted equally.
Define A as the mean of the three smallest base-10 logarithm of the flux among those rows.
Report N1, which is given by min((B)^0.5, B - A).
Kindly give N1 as 0.059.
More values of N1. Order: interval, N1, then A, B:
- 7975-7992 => 0.014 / 1.15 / 1.16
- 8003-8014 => 0.023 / 1.12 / 1.14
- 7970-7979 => 0.005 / 1.15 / 1.16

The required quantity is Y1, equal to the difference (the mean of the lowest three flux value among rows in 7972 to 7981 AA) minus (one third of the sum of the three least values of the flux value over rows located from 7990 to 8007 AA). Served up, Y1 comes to 2.5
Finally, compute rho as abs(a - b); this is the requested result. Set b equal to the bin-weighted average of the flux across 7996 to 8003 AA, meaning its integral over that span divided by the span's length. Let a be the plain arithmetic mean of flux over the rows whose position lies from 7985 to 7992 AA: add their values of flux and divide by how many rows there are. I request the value 1.33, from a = 14.6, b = 13.3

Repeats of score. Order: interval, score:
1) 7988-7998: 11.15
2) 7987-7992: 13.7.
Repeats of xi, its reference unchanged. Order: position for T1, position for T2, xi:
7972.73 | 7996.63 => -26.3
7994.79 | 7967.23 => 0.0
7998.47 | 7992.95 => 2.1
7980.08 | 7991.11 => -2.5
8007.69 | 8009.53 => -1.7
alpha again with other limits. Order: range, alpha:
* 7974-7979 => 19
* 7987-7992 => 19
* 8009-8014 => 18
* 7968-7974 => 23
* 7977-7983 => 23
